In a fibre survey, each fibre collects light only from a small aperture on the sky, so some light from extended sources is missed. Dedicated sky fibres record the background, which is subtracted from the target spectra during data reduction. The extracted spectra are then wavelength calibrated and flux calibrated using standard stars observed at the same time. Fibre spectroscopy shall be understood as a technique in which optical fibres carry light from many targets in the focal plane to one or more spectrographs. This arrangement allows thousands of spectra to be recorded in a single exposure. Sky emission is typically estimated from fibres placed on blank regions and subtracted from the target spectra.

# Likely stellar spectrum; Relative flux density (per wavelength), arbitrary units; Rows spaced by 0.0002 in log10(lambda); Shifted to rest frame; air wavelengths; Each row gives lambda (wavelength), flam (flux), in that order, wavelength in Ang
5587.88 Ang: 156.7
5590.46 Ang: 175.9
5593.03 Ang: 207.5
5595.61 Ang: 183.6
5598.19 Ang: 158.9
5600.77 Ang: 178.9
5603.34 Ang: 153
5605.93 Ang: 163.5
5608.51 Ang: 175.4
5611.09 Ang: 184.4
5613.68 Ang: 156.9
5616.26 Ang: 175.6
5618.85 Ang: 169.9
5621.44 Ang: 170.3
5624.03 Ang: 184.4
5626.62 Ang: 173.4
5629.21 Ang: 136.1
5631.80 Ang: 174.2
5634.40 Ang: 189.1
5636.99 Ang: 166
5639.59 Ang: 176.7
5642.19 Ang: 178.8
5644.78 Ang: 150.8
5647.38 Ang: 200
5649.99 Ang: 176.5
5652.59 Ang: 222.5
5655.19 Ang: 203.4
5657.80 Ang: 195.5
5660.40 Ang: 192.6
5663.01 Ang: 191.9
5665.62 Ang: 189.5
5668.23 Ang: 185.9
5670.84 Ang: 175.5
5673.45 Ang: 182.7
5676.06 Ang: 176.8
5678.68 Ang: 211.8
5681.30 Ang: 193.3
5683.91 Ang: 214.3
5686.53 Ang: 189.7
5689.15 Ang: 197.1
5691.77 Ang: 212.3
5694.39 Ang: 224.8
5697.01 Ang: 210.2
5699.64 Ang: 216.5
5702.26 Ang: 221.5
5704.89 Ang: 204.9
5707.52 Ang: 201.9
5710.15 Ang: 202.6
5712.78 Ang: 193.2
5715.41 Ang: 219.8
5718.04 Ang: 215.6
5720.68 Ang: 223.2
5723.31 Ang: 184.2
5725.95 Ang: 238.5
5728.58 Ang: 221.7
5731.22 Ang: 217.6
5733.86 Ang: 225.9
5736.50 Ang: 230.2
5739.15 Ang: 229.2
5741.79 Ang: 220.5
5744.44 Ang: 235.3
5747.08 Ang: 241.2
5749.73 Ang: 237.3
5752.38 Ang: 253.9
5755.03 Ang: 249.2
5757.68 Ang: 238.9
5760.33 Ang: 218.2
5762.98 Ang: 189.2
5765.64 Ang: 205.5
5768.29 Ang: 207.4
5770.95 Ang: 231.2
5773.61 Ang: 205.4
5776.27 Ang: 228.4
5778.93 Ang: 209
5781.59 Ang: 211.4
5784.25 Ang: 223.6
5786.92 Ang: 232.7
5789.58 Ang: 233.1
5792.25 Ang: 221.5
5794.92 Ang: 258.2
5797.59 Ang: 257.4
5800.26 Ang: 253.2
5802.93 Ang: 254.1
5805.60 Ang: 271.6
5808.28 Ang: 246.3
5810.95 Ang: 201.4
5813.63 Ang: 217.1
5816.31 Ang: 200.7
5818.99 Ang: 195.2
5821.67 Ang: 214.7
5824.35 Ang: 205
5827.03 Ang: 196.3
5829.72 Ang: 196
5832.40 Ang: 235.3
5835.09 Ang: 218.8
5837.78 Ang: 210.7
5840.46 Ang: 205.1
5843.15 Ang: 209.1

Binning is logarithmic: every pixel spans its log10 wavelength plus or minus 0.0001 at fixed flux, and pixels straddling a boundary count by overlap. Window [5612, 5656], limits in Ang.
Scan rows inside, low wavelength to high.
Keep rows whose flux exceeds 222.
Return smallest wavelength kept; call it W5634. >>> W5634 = 5652.59 Ang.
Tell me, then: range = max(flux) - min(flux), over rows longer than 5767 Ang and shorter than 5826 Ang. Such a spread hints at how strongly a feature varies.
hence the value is 76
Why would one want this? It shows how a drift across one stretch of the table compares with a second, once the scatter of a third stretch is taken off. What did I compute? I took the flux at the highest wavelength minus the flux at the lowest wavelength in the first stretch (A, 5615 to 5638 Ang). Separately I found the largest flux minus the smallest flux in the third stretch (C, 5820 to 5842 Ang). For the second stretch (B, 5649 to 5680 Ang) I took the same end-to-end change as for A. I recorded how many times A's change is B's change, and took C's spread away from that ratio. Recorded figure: -40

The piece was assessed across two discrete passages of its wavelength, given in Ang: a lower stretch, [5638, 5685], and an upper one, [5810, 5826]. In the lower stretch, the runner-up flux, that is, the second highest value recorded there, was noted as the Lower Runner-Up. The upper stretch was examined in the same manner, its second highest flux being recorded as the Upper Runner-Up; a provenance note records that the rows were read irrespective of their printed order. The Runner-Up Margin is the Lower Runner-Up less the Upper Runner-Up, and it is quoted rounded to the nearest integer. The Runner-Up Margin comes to 0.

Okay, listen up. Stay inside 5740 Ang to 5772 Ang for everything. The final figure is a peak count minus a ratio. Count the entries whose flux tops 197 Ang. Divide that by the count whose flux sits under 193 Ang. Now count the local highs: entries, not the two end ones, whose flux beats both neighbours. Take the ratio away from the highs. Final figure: -9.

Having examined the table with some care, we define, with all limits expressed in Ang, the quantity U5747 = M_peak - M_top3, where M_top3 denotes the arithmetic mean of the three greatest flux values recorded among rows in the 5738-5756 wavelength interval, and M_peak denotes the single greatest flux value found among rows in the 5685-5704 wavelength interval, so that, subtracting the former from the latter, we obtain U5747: -23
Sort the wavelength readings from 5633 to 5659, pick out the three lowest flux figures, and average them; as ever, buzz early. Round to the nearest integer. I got 164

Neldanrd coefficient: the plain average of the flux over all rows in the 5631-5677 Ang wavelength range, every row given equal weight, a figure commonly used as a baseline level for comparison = 185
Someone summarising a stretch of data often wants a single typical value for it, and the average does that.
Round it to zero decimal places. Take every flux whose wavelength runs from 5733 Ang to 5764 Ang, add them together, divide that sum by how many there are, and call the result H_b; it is 231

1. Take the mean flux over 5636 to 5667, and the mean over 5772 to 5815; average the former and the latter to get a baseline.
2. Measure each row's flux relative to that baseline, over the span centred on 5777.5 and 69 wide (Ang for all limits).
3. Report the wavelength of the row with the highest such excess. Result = 5805.60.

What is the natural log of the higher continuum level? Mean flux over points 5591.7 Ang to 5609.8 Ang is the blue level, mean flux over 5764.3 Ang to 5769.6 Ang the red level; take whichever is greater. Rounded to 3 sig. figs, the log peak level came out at 5.33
